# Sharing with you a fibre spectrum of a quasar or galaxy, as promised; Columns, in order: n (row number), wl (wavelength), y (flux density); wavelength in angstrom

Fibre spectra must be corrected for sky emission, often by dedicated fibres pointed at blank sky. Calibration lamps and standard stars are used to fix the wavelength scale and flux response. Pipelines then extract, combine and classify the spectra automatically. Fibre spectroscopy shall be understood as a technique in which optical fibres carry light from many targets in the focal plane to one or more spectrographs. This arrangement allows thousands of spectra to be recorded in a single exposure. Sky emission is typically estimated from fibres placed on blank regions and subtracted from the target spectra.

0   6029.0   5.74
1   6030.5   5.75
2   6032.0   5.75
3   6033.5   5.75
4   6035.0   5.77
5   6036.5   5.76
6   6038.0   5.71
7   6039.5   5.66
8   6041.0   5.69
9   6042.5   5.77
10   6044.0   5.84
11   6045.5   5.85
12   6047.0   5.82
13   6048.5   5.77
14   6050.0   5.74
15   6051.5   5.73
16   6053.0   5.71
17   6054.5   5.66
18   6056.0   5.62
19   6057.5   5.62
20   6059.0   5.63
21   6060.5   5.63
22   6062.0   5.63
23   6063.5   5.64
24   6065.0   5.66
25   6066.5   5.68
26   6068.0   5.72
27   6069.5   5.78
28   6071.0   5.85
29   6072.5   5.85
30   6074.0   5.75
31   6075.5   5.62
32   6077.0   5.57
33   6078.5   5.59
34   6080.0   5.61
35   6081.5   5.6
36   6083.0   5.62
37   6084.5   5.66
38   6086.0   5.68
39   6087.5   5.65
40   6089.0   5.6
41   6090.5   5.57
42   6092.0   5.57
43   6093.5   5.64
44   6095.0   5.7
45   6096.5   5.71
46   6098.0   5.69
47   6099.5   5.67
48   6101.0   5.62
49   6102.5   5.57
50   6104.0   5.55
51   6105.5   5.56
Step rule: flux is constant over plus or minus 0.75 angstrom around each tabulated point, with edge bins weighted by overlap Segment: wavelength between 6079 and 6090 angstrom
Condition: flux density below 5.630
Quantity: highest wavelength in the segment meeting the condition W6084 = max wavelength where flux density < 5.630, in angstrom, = 6089.0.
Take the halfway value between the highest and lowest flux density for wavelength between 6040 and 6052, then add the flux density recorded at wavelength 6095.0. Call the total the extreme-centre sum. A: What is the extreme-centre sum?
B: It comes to 11.5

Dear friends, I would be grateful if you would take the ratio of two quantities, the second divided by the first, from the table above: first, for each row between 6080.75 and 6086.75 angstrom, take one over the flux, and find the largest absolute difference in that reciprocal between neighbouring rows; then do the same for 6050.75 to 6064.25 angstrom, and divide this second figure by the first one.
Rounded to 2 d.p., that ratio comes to 1.23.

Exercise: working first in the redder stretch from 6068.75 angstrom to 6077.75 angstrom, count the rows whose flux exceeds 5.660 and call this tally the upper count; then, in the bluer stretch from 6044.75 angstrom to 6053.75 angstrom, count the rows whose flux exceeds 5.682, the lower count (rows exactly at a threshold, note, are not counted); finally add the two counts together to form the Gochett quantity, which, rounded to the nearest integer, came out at 10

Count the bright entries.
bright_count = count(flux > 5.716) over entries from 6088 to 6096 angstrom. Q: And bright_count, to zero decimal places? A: 0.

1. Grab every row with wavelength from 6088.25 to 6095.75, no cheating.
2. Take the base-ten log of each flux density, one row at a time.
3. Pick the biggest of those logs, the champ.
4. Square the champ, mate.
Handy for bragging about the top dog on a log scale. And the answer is 0.571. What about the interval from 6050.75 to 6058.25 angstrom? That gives 0.575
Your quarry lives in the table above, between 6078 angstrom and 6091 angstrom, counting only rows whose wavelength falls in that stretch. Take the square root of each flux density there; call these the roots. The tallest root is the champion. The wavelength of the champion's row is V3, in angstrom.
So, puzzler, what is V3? 6086.0 angstrom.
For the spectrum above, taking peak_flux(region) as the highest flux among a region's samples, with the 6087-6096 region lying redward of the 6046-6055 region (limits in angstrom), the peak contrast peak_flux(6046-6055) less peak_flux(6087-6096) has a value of 0.12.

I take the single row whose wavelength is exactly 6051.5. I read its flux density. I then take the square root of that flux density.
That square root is 2.39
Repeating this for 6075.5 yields 2.37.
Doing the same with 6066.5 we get 2.38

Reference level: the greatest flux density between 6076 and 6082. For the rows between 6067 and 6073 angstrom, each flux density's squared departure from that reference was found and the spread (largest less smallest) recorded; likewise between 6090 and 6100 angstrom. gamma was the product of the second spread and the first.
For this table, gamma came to 0.0004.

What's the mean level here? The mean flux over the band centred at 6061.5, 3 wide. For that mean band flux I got 5.63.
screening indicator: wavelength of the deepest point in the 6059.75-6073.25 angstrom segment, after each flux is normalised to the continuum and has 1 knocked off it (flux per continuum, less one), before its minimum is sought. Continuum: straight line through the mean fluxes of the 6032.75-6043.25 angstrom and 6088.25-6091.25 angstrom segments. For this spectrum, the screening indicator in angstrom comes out 6060.5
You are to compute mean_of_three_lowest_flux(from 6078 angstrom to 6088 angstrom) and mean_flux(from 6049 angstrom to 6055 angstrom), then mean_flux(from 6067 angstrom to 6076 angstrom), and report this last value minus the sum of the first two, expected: -5.55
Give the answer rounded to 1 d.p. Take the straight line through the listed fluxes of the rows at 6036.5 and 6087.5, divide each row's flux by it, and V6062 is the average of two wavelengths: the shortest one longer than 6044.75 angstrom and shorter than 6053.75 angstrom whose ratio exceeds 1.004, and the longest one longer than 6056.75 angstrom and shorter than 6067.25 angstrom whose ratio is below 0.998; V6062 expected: 6056.0 angstrom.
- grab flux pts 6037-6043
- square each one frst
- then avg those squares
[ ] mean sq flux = 32.6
